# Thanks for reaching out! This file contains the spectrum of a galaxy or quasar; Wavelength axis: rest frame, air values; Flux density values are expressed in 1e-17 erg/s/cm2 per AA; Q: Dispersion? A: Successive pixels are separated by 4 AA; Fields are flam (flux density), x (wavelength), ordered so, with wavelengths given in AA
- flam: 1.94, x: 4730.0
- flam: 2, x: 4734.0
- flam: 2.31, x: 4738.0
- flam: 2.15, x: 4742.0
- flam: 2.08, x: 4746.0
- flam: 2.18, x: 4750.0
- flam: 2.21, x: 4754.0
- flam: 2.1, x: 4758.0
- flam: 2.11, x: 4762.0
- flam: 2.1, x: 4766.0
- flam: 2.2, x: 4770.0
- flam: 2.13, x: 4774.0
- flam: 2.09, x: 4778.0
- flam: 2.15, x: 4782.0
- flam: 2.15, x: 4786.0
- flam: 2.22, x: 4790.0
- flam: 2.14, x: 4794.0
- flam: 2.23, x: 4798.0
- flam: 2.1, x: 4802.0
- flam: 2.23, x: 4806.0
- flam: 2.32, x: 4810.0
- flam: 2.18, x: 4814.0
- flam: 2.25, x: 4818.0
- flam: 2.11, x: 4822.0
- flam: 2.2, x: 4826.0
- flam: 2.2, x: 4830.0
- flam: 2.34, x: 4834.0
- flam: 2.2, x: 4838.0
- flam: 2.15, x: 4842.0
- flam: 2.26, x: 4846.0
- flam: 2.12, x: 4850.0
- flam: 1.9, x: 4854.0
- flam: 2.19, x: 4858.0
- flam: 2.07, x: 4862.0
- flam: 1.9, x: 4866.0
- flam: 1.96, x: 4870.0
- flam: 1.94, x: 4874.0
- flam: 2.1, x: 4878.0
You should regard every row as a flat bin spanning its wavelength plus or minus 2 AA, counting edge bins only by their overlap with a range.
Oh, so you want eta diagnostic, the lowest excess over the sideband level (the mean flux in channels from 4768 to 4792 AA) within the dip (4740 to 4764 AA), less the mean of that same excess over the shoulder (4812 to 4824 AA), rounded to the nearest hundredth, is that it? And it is -0.10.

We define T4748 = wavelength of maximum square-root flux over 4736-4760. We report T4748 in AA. 4738.0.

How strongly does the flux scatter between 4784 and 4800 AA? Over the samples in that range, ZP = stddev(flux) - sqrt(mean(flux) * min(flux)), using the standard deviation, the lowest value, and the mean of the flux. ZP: -2.12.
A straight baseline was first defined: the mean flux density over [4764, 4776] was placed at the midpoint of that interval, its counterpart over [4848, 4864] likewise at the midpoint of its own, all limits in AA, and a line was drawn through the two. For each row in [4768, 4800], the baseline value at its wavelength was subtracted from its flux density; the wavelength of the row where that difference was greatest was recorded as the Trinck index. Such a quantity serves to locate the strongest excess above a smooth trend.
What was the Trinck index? 4798.0 AA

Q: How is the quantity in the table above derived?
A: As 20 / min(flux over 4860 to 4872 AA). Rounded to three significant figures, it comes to 10.5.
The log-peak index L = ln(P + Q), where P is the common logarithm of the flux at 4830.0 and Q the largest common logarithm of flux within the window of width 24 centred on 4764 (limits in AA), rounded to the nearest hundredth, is -0.38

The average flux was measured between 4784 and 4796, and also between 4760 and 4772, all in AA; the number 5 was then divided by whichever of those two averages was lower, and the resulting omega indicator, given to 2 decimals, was 2.34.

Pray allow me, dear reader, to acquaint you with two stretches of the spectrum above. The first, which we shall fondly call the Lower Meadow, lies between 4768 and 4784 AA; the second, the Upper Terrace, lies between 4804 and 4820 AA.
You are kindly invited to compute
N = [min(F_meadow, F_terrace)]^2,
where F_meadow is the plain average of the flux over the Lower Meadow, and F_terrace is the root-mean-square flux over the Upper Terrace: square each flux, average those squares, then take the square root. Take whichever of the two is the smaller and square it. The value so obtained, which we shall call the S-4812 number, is 4.59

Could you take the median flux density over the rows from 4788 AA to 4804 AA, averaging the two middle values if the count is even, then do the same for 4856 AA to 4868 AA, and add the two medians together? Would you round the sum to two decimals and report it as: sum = 4.25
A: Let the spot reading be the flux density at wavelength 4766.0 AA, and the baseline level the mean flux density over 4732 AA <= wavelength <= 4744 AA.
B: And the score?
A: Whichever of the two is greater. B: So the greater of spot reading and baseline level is 2.15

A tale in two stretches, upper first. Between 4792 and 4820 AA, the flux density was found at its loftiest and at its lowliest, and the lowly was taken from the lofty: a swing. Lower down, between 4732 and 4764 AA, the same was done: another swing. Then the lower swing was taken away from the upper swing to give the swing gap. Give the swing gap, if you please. -0.09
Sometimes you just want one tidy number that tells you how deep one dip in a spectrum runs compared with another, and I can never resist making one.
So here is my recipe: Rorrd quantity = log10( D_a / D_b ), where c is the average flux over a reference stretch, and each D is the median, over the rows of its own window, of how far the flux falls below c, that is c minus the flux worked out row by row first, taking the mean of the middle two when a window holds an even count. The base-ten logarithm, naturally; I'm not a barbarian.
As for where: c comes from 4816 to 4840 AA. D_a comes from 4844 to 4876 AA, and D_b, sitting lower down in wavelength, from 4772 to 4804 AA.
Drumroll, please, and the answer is 0.45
